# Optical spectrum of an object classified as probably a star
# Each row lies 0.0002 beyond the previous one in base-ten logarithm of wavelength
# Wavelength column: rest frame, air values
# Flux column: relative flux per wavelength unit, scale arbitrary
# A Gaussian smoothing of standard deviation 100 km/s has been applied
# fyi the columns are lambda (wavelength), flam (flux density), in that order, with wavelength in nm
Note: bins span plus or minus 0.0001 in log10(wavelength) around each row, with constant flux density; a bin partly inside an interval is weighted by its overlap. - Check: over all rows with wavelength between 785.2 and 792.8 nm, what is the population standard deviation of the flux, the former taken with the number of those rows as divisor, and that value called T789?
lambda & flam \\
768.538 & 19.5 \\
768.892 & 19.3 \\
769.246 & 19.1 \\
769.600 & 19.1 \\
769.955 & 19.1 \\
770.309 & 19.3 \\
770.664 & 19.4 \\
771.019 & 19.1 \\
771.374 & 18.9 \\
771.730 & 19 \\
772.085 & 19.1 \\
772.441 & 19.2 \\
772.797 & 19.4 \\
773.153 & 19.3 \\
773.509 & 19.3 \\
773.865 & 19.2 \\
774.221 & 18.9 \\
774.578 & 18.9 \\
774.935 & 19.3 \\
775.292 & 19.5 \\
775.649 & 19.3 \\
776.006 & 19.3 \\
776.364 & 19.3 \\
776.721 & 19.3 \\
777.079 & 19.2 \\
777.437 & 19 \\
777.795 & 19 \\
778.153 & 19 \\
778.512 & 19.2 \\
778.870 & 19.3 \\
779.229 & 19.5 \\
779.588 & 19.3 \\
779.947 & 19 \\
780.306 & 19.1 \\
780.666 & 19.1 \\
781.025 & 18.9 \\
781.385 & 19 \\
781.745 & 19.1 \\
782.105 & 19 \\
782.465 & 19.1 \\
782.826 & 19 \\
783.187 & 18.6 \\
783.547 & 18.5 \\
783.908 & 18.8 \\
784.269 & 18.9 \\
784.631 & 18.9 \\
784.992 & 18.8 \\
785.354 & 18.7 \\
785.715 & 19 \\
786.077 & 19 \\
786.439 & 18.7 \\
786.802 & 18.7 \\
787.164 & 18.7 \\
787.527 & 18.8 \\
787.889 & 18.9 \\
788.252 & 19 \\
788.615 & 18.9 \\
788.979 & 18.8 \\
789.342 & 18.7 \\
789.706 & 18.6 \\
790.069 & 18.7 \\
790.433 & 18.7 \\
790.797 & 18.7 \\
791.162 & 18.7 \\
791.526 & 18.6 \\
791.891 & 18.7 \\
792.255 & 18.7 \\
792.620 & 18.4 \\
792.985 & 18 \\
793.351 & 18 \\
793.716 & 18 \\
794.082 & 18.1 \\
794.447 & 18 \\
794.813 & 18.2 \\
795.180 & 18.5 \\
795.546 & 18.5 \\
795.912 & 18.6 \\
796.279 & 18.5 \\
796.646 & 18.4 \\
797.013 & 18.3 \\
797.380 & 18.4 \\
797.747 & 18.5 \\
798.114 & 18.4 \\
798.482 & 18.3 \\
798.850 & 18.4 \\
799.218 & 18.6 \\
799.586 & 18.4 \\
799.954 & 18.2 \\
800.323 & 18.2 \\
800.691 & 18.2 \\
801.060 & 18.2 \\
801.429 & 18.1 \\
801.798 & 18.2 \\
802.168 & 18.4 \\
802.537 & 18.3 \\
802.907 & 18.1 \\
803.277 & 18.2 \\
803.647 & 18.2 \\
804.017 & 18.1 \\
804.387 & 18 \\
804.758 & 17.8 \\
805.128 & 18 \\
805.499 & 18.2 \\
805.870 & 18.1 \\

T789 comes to 0.143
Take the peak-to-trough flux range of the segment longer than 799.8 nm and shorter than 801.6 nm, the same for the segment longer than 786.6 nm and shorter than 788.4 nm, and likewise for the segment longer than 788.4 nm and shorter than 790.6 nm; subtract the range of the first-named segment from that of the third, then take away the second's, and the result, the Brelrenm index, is -0.10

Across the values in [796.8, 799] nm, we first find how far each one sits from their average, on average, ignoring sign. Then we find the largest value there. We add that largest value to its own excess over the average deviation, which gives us 36.9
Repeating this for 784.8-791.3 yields 37.9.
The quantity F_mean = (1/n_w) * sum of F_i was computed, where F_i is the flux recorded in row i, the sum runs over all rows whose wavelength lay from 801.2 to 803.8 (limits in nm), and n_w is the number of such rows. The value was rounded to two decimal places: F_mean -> 18.21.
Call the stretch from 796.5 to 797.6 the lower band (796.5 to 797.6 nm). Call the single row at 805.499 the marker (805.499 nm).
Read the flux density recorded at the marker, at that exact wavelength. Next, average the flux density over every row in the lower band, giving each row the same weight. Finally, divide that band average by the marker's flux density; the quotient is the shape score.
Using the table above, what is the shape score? 1.01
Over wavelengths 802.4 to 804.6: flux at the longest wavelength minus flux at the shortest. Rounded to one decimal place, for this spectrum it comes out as -0.3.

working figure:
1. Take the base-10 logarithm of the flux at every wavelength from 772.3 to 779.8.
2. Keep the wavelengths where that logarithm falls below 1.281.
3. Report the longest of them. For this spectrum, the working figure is 778.153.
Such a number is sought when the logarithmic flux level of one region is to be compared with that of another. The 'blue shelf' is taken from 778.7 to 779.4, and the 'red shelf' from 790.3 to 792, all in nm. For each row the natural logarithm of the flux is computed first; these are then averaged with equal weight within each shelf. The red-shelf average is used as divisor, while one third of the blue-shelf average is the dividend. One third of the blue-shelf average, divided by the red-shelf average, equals 0.338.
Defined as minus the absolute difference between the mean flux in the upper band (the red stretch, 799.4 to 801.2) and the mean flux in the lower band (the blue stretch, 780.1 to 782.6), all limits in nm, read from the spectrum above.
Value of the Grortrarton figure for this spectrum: -0.8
